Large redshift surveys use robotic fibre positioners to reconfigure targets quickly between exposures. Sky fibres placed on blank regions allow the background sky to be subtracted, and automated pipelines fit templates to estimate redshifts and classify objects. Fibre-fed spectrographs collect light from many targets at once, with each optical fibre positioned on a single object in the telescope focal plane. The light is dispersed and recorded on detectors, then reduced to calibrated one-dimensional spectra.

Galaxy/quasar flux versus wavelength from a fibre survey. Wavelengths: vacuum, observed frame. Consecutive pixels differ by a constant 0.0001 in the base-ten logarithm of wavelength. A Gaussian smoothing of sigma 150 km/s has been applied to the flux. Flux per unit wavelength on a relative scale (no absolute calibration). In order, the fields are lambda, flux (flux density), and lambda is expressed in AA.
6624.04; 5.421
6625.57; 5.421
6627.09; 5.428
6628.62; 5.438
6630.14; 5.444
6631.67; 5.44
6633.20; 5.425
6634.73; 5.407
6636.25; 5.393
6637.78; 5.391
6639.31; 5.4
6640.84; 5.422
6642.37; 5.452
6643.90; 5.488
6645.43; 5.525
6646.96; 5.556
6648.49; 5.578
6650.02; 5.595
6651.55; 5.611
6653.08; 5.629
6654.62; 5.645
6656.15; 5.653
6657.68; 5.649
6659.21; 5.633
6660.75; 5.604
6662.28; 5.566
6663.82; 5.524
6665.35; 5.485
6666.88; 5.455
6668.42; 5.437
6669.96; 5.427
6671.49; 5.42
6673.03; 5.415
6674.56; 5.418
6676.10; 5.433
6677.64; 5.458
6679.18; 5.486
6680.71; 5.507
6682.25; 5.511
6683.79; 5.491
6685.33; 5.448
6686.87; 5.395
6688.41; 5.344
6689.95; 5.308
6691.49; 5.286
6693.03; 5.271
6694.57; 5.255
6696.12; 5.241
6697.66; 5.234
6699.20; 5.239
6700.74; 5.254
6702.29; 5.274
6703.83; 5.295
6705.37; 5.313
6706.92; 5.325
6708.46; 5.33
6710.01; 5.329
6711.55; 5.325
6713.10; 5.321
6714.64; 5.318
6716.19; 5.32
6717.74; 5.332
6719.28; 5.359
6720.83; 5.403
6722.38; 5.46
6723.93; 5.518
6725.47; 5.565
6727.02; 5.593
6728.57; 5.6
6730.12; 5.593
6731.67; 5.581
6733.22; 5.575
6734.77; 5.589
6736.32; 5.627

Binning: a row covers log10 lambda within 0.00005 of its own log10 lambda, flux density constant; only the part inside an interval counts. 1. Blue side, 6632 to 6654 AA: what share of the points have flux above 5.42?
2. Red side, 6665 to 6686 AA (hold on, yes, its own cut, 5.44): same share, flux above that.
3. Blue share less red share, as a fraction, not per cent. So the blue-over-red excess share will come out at 0.14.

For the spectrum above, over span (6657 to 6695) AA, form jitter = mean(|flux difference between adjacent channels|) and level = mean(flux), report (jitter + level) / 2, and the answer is 2.74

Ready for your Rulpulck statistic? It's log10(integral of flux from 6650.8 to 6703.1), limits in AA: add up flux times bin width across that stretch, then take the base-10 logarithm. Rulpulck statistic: 2.45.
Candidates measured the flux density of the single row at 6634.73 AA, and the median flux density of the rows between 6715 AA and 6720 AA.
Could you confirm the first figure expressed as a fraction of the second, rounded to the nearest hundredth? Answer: 1.01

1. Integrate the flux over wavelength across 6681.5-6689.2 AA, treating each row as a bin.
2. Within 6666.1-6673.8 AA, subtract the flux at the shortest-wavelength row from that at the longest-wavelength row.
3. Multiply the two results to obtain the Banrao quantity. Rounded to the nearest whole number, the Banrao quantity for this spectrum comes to -2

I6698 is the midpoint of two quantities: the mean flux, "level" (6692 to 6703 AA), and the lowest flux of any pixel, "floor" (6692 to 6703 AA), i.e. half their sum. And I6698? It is 5.24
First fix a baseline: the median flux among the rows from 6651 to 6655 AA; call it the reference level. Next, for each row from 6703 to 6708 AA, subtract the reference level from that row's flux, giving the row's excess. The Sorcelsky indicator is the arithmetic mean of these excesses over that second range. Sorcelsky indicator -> -0.32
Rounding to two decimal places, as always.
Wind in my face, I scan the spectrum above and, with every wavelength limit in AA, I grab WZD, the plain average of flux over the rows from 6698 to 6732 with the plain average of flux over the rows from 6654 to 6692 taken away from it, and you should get -0.09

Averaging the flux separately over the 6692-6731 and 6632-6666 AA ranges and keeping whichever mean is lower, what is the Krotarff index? 5.363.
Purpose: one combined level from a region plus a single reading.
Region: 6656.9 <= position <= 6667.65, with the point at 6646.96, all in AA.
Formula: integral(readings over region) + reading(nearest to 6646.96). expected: 65.3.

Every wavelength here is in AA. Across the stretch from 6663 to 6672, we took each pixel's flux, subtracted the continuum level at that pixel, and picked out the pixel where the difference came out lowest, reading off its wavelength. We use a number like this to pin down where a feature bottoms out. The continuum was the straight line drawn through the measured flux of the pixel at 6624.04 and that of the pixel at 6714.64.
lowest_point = 6671.49 AA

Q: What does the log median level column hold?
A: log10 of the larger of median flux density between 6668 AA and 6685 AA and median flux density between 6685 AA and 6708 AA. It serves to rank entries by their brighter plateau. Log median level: 0.735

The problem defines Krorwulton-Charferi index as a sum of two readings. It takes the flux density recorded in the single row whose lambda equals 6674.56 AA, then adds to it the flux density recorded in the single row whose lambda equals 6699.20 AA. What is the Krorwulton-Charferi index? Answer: 10.7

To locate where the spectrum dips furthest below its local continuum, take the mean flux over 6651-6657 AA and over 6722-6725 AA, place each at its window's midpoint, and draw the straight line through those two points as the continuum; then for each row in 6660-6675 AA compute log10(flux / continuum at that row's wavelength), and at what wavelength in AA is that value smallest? 6673.03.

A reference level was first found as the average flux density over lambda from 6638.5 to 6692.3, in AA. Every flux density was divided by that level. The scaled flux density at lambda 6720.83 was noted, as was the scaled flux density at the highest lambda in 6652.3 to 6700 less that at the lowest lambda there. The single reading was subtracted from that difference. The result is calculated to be -1.05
